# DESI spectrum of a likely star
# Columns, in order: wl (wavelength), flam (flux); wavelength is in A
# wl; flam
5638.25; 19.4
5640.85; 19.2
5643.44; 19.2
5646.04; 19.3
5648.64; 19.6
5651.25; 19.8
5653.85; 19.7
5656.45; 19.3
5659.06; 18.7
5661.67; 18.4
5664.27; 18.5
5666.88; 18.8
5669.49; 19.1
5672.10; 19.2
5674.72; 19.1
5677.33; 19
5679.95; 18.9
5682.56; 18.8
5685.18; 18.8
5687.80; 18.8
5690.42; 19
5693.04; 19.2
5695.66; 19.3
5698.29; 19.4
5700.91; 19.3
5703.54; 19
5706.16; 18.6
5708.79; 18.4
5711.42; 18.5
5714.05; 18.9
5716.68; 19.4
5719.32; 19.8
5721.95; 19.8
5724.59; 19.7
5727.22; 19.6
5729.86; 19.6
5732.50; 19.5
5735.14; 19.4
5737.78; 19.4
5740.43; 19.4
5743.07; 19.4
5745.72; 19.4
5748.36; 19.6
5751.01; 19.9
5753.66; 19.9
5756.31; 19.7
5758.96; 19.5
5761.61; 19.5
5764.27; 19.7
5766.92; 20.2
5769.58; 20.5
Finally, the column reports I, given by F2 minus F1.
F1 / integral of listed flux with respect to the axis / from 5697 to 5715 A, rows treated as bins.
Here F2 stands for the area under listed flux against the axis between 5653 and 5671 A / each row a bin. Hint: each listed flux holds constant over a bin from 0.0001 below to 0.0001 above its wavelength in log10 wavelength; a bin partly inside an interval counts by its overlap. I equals 1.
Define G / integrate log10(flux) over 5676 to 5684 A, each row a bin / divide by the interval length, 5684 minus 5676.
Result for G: 1.28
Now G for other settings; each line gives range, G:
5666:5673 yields 1.28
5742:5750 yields 1.29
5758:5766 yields 1.29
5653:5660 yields 1.28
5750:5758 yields 1.30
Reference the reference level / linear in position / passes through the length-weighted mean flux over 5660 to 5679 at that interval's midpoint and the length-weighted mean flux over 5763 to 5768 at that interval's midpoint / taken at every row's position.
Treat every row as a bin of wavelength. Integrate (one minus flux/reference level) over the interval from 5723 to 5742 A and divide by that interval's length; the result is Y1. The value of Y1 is 0.0034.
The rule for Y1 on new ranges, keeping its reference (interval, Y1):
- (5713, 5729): -0.0047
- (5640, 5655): -0.0461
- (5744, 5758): 0.0055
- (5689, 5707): 0.0034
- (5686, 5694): 0.0063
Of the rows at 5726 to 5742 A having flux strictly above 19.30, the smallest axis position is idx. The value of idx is 5727.22 A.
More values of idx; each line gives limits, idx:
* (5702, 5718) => 5716.68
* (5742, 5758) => 5743.07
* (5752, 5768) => 5753.66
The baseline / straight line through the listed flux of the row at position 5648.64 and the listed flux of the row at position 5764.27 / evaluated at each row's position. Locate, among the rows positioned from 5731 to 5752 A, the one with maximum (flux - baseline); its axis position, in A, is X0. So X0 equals 5751.01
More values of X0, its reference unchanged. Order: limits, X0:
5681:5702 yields 5698.29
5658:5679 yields 5672.10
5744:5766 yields 5751.01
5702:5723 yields 5719.32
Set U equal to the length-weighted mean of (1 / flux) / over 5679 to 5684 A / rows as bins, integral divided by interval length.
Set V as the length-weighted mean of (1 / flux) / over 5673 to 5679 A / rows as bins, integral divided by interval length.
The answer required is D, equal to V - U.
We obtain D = -0.0007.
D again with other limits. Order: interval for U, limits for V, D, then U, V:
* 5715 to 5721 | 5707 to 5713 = 0.0030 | 0.0511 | 0.0541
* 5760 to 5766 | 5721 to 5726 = -0.0003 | 0.0509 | 0.0507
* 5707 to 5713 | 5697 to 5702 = -0.0024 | 0.0541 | 0.0517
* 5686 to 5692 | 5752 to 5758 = -0.0023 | 0.0529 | 0.0505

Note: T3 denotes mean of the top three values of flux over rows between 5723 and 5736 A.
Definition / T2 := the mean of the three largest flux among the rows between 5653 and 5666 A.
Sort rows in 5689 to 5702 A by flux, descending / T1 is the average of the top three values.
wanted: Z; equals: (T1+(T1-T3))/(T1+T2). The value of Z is 0.494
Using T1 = 19.3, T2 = 19.2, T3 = 19.6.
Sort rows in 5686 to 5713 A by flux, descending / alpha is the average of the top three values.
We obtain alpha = 19.33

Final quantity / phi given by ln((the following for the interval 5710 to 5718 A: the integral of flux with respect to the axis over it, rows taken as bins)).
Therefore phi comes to 5.02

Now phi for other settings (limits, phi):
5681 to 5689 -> 5.01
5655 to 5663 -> 5.01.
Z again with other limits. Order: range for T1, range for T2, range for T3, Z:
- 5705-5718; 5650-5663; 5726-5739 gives 0.476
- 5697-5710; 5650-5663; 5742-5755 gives 0.481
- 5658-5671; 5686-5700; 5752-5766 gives 0.471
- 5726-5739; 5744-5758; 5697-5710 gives 0.505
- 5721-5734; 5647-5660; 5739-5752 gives 0.502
